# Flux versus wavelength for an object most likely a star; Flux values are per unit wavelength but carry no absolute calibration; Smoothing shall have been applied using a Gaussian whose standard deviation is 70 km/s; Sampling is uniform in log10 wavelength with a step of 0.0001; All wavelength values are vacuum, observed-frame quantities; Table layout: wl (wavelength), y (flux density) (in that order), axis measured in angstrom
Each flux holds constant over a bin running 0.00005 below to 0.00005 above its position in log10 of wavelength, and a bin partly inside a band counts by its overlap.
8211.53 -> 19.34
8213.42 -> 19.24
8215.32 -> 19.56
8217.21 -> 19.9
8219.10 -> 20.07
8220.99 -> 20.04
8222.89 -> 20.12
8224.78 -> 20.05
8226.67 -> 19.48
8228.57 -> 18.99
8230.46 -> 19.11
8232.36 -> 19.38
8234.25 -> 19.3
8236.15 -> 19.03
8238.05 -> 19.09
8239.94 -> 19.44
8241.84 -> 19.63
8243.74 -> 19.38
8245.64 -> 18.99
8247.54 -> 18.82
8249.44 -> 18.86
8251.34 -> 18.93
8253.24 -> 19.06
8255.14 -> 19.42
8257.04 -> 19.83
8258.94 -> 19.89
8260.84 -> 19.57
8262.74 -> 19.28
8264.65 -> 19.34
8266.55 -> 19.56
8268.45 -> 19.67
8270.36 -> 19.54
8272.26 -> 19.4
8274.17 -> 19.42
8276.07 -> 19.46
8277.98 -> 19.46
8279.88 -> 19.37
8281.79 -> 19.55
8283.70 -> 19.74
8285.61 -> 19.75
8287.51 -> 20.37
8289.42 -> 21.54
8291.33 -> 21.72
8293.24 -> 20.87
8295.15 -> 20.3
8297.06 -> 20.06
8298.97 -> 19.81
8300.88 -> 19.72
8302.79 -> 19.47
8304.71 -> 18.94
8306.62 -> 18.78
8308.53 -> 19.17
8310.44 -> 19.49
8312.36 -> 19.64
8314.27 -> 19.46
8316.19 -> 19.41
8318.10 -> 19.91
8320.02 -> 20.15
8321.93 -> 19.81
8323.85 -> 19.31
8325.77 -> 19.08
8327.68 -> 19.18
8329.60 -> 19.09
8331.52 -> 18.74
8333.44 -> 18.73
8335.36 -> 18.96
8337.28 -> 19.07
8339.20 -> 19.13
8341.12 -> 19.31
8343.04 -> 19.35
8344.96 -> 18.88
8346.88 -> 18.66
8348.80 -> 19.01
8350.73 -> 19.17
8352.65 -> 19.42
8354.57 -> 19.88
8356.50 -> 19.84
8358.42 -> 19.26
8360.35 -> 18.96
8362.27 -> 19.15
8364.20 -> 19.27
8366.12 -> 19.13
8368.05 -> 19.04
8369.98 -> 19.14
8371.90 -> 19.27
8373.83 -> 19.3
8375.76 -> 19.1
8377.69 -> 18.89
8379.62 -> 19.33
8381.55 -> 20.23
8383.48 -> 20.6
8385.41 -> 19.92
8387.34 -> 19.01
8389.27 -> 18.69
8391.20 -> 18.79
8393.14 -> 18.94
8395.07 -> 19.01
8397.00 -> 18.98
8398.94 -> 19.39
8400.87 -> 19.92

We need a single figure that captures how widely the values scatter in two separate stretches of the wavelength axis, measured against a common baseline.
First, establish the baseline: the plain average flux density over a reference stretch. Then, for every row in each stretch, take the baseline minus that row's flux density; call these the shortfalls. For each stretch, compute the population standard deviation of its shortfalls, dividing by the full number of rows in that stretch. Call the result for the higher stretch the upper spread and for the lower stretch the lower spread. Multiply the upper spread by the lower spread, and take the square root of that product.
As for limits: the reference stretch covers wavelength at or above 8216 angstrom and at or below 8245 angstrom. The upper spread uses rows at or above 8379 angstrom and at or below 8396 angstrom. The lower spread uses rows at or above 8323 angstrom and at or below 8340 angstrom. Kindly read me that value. 0.34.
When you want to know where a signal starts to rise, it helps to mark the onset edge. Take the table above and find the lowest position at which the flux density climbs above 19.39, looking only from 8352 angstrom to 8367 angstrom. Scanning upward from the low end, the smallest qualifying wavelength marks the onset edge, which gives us 8352.65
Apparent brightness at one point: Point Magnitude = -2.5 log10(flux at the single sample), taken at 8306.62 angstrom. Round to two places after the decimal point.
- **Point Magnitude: -3.18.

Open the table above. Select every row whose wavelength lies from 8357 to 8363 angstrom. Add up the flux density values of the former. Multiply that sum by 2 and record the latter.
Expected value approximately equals 115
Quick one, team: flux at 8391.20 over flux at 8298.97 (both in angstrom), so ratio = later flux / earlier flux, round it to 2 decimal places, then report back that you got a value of 0.95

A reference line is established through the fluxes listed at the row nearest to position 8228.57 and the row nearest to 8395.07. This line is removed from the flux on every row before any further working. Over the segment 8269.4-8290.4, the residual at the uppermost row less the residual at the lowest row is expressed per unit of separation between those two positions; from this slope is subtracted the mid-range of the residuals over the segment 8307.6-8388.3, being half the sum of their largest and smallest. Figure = -0.52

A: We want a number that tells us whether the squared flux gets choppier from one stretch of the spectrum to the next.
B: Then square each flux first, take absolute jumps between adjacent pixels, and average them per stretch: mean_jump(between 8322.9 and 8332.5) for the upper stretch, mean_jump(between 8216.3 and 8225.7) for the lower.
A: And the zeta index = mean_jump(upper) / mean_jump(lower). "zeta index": 2.1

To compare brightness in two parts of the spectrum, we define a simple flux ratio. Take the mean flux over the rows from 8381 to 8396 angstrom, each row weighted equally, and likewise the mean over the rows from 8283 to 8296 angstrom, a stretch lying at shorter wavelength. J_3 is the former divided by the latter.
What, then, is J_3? 0.94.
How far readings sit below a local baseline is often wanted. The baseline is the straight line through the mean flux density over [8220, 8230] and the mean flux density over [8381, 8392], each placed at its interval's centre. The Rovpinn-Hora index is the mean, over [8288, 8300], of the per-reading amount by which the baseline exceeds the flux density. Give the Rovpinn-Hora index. -1.1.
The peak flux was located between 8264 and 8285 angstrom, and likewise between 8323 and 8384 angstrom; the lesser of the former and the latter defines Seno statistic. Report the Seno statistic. 19.7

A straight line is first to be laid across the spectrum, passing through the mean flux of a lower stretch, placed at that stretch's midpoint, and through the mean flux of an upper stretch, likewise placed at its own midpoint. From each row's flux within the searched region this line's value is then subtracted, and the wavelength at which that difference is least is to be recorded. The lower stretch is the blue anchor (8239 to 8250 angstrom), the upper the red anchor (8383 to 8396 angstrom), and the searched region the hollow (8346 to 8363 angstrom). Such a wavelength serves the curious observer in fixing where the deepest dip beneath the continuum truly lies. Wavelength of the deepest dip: 8346.88 angstrom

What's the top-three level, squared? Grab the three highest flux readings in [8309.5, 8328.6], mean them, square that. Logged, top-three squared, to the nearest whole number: 398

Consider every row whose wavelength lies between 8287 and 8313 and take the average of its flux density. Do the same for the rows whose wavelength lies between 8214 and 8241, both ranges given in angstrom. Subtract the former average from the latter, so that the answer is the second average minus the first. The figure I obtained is -0.5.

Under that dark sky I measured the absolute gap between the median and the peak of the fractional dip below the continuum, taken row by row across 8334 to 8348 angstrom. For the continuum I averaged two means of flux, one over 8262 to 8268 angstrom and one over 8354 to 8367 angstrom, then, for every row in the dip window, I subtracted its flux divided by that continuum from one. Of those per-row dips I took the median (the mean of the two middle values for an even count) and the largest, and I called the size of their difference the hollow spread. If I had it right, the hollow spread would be 0.021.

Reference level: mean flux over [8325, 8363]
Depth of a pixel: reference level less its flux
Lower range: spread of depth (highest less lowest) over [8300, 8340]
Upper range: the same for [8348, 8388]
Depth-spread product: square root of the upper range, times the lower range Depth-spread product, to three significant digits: 1.86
